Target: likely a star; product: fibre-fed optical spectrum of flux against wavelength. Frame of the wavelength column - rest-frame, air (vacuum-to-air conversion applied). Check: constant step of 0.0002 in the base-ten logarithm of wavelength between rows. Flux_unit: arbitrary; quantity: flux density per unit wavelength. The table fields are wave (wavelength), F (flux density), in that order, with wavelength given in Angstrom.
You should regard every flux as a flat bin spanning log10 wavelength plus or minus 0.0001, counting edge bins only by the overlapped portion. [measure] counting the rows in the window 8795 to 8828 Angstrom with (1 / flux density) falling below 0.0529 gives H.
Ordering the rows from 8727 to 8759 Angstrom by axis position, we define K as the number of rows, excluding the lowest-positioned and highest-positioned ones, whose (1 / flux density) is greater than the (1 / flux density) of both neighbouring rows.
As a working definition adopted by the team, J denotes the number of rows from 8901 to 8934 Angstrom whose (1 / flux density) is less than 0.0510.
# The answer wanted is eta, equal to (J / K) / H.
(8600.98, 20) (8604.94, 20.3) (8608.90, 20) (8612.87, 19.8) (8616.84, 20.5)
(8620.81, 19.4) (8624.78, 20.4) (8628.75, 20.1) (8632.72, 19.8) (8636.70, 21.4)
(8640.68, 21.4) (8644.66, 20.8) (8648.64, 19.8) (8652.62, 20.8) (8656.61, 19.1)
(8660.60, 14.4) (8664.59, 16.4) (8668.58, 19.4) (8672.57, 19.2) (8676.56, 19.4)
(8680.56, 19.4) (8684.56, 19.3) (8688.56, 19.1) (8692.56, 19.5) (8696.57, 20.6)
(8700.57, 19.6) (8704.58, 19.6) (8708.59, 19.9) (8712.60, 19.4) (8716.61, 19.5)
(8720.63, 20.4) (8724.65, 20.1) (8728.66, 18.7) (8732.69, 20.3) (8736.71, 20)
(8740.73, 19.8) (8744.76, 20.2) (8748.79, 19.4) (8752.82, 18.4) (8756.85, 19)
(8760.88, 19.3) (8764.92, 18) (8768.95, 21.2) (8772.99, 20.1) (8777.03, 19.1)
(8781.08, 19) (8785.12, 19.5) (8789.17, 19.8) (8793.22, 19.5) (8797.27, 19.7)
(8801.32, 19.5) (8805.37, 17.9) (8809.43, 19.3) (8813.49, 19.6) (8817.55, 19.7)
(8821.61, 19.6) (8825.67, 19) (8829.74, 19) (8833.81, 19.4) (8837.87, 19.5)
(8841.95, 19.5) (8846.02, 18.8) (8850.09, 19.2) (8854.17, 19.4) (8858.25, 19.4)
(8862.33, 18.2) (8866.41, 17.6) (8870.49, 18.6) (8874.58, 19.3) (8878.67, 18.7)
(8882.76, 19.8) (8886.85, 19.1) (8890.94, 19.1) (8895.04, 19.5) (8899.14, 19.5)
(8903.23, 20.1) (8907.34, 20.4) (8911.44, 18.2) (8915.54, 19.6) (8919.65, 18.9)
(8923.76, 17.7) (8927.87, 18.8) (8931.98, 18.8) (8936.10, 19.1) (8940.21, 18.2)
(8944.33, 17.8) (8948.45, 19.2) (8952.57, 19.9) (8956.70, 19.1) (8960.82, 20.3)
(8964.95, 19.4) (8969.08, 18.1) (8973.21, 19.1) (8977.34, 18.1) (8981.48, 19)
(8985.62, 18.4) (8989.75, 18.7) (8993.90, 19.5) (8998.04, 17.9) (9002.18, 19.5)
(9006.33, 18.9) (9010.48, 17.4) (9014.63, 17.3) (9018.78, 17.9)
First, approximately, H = 7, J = 2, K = 2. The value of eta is 0.14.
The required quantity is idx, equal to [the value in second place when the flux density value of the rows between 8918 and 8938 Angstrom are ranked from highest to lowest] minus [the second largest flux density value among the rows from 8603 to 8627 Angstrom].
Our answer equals -1.5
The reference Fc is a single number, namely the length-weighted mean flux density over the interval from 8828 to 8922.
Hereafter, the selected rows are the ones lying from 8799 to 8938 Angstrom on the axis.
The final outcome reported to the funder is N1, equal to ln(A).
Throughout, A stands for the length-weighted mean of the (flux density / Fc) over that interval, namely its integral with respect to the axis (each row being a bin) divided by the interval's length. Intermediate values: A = 1.00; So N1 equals -0.003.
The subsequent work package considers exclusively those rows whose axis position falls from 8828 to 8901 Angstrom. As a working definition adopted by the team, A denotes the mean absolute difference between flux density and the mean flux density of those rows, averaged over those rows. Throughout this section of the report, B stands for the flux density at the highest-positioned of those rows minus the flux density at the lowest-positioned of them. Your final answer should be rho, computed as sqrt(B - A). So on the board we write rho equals 0.3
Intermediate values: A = 0.40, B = 0.5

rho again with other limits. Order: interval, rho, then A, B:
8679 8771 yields 1.1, 0.53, 1.8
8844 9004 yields 0.4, 0.57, 0.7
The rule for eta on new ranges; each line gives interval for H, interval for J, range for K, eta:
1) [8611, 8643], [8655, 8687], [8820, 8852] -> 0.00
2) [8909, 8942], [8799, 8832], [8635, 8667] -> 0.25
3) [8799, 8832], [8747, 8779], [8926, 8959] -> 0.29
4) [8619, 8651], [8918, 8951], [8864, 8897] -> 0.00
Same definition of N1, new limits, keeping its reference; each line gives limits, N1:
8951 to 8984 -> -0.003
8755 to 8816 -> 0.011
